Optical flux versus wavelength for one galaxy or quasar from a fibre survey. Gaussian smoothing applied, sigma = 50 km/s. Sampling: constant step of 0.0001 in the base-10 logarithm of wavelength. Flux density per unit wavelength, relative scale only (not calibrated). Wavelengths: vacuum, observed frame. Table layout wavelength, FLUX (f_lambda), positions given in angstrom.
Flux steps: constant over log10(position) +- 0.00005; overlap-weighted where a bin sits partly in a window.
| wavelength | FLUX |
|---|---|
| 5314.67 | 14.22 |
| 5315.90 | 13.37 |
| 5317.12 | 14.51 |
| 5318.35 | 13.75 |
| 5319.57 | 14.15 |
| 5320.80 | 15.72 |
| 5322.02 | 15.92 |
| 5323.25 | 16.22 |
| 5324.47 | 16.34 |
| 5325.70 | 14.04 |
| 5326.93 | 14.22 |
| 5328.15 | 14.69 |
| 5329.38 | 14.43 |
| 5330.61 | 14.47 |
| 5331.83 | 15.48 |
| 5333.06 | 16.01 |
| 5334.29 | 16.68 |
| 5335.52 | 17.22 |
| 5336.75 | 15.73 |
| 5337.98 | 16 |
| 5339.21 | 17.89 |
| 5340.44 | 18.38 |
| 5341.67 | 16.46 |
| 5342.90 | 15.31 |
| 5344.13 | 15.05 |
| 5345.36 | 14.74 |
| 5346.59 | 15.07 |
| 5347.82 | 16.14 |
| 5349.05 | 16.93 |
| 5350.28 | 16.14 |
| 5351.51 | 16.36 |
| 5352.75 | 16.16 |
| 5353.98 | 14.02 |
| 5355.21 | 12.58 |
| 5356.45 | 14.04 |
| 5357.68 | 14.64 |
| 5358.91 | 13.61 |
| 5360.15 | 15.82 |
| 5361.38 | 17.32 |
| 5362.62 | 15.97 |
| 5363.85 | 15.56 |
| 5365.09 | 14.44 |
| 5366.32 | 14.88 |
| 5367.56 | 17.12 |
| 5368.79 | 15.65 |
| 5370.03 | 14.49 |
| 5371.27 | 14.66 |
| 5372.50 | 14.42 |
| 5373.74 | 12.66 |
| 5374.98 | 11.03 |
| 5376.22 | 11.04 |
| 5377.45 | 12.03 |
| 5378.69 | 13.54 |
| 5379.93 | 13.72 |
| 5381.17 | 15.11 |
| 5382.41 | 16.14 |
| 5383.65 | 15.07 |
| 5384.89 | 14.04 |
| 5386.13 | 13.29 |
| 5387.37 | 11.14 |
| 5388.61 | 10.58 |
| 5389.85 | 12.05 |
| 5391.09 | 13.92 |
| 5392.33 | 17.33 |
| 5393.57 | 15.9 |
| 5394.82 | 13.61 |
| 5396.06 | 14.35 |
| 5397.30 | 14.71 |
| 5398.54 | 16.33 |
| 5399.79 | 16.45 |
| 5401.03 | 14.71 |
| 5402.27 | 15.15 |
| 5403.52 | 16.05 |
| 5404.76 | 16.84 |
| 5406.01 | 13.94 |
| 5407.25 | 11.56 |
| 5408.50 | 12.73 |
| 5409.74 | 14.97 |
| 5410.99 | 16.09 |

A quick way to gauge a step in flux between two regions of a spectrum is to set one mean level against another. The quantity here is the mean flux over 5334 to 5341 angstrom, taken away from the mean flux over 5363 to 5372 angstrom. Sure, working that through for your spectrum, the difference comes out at -1.7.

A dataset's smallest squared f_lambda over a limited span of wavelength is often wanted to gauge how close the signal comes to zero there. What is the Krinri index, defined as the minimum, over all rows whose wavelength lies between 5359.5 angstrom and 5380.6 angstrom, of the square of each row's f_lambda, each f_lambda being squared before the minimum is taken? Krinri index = 122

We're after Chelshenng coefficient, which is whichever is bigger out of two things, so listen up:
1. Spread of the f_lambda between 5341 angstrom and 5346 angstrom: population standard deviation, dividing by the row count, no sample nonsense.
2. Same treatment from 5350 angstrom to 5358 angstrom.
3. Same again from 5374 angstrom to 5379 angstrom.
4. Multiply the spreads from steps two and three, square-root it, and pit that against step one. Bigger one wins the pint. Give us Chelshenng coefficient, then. 1.16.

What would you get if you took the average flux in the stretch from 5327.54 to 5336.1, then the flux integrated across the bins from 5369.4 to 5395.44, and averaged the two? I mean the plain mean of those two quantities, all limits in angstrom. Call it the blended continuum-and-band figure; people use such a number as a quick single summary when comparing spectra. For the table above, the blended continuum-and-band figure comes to 185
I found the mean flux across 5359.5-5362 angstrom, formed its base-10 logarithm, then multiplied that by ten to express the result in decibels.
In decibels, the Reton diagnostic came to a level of 12.2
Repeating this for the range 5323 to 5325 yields 12.1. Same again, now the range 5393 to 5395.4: 11.7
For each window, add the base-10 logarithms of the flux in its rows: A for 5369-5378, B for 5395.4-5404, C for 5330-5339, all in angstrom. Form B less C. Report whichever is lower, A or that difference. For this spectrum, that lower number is -0.11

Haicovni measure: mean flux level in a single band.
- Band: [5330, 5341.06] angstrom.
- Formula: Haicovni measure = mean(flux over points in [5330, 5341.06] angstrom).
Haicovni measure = 16.43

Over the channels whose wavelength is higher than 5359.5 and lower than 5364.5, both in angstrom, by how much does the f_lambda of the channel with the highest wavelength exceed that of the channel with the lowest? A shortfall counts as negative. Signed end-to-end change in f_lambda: 0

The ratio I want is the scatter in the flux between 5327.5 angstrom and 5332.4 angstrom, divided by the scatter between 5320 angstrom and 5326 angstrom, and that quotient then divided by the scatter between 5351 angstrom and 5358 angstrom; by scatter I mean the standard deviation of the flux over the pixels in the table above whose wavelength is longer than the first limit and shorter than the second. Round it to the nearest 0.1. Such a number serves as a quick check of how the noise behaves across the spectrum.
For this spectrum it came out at 0.4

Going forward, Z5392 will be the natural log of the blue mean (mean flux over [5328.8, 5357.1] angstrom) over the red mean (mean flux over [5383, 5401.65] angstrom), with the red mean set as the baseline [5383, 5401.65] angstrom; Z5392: 0.10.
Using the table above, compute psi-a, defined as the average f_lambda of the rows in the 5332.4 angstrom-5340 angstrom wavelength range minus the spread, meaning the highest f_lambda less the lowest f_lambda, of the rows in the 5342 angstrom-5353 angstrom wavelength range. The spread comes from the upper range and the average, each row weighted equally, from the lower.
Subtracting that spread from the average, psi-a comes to 14.4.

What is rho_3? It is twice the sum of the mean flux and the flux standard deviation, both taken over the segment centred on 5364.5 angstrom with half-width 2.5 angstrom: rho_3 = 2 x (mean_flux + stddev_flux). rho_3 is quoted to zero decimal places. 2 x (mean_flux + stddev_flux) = 32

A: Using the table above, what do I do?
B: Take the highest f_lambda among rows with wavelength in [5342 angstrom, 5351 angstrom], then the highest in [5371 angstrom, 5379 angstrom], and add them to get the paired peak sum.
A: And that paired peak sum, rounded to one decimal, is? 31.6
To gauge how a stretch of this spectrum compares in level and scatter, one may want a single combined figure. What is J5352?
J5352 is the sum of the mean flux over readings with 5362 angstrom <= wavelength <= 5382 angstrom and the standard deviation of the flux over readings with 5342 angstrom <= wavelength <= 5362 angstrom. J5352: 15.4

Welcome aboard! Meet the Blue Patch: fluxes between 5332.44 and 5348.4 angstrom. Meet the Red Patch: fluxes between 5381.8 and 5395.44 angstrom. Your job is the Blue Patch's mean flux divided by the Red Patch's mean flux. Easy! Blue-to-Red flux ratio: 1.16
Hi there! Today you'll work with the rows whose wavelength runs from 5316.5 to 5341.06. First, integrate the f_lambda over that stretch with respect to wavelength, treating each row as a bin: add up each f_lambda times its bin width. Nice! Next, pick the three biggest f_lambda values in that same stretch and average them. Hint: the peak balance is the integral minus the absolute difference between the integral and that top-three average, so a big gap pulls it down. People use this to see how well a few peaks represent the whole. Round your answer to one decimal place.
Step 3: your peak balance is 17.8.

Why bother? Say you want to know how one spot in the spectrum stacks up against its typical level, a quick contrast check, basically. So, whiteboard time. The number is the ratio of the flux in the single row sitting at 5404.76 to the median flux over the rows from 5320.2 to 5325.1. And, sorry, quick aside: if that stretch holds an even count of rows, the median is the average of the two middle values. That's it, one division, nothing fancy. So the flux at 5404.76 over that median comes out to 1.05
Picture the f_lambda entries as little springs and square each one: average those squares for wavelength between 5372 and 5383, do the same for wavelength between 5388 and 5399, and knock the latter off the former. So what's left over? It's -29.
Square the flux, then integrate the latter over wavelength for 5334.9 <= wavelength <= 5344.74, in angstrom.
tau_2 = 2692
